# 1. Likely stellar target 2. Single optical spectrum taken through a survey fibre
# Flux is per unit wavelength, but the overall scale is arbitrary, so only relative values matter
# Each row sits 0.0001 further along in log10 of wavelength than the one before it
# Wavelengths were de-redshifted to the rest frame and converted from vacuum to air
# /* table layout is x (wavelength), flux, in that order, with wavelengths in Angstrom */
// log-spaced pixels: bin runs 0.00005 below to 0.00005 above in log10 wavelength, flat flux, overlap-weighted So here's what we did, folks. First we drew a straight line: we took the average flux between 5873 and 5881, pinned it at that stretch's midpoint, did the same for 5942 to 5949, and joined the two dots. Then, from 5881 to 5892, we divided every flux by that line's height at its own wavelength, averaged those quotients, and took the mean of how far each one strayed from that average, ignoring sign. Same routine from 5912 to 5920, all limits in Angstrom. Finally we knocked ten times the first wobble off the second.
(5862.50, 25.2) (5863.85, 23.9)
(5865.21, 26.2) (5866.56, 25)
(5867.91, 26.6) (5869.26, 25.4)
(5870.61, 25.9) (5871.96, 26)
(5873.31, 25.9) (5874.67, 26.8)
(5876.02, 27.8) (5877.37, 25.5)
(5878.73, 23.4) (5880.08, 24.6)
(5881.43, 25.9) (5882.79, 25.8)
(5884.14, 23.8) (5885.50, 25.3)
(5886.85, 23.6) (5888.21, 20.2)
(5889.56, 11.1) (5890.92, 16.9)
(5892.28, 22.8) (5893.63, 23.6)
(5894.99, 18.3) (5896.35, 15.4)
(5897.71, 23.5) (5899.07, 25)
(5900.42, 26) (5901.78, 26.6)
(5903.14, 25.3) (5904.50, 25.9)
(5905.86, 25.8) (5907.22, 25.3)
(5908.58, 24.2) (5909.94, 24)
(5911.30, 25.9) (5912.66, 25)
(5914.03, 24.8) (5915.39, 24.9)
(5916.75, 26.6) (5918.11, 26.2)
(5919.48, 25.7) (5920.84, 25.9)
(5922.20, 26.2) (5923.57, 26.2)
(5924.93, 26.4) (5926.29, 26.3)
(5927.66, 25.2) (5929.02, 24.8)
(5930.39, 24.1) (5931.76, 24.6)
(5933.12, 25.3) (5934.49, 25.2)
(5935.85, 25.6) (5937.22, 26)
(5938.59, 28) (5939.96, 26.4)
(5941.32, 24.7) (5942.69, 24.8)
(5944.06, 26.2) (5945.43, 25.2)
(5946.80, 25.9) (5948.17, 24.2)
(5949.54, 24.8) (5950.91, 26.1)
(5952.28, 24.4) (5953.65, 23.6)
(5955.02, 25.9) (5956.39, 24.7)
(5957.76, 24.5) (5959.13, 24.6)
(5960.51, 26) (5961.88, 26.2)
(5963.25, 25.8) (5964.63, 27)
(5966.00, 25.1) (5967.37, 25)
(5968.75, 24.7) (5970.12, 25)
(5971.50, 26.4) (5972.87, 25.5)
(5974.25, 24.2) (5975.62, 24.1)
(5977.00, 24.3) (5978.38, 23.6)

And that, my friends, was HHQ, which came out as -1.6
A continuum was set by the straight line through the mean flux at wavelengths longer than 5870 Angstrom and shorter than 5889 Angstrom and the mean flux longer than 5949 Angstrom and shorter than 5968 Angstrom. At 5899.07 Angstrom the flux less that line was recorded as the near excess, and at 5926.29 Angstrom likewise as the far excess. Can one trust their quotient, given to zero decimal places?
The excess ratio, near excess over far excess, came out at 0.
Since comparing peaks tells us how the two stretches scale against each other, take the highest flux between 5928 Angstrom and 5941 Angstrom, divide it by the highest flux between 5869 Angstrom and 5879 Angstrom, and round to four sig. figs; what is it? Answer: 1.007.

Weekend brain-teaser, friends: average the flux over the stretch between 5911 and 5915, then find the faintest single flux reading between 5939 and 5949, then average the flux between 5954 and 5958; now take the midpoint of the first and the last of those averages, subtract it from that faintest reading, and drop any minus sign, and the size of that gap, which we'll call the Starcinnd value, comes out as 0.9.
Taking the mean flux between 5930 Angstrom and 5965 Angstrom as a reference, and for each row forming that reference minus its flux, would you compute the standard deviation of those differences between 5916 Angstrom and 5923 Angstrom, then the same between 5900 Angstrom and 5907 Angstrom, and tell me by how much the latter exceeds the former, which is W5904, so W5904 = 0.1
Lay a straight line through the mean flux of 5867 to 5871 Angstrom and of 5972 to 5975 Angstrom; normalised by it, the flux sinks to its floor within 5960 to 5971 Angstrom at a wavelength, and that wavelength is 5968.75 Angstrom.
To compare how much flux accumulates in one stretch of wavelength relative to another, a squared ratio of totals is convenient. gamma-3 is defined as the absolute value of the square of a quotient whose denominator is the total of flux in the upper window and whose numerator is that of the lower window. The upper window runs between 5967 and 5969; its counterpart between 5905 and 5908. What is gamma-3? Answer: 1.06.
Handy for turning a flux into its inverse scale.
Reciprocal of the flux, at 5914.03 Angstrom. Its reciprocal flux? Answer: 0.0403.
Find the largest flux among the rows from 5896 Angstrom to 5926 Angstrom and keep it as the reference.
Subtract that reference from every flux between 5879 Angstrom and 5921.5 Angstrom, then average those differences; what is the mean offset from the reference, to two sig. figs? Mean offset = -2.9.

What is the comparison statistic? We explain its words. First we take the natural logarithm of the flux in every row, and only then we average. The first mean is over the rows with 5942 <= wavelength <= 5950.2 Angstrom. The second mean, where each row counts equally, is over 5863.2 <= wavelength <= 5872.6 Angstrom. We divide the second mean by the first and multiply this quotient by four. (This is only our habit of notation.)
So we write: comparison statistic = 4.02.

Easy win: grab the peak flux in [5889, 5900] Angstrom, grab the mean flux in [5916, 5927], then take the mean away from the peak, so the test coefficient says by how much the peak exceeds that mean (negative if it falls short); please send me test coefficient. -1.2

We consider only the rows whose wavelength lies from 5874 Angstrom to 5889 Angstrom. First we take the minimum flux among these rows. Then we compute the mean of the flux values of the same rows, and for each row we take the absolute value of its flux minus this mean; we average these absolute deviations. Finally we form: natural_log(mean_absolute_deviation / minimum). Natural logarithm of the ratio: -2.6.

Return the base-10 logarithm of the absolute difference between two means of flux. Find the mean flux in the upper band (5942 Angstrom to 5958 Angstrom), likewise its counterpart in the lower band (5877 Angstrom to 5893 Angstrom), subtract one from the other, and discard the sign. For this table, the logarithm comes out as 0.4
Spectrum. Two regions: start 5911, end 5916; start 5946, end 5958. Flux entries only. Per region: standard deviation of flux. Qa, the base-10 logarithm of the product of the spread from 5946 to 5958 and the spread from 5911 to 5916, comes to -0.4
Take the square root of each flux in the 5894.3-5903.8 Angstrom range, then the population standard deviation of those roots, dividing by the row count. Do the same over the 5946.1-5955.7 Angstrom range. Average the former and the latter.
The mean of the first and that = 0.26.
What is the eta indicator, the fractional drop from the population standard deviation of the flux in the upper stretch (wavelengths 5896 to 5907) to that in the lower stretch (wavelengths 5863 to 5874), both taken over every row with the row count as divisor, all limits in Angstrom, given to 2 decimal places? 0.77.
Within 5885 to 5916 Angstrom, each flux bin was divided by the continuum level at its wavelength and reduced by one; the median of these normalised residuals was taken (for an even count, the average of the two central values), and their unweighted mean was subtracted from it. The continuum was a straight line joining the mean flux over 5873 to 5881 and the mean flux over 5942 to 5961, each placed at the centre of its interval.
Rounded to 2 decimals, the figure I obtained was 0.07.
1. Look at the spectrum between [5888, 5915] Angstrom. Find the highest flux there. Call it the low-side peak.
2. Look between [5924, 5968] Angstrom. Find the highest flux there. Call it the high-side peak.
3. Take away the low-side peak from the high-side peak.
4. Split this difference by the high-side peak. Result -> 0.05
